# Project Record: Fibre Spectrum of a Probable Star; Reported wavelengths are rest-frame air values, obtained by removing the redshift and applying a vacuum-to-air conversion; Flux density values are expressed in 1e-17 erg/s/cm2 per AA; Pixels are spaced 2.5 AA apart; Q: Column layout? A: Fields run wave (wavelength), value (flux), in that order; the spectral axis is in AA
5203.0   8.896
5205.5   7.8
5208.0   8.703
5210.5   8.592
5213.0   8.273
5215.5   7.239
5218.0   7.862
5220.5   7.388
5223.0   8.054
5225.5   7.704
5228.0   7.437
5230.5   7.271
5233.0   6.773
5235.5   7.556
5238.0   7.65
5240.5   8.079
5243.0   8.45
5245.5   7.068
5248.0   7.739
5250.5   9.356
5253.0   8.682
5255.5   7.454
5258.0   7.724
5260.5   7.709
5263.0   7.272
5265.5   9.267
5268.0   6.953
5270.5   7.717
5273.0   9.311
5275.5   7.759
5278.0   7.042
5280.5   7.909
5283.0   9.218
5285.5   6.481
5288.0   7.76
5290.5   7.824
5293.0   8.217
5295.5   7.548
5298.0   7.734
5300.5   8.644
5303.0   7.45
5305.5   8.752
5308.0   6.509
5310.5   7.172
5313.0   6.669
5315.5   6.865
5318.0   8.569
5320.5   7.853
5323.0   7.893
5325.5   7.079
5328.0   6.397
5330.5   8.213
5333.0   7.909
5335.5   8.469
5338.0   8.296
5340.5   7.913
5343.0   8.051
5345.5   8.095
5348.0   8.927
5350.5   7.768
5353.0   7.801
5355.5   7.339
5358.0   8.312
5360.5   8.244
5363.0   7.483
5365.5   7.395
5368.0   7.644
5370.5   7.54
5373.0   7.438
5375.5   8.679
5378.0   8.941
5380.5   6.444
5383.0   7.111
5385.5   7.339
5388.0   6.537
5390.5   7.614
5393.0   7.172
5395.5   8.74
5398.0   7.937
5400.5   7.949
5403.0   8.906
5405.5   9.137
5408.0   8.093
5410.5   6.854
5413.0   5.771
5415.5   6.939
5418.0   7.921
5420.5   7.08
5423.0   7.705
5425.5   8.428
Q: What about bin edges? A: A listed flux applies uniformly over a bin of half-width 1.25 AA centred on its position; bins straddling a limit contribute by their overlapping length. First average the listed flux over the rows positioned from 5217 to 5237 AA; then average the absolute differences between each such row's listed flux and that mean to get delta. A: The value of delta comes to 0.29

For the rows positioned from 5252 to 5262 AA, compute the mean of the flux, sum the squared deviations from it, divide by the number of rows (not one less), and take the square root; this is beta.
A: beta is 0.47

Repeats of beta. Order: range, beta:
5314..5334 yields 0.69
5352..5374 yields 0.34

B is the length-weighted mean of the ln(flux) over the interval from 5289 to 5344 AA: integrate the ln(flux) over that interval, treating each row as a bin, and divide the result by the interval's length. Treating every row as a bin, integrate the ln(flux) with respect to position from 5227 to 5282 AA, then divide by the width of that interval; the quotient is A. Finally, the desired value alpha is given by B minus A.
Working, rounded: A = 2.05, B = 2.04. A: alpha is -0.01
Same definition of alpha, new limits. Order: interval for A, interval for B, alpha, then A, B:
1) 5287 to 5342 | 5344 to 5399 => 0.00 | 2.04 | 2.04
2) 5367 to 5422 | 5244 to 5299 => 0.04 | 2.03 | 2.06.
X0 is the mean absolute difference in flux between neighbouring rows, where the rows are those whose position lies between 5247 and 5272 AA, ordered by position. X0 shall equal 1.03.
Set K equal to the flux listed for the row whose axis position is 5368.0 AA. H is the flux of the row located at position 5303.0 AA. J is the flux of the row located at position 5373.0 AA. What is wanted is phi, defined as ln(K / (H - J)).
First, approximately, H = 7.45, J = 7.438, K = 7.644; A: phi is 6.46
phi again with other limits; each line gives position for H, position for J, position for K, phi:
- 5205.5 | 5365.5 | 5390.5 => 2.93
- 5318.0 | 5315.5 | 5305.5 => 1.64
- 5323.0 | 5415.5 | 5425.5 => 2.18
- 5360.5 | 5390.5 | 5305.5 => 2.63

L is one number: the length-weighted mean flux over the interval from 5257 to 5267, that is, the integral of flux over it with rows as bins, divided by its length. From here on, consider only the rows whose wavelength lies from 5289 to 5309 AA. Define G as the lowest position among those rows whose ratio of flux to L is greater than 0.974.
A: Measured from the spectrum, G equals 5290.5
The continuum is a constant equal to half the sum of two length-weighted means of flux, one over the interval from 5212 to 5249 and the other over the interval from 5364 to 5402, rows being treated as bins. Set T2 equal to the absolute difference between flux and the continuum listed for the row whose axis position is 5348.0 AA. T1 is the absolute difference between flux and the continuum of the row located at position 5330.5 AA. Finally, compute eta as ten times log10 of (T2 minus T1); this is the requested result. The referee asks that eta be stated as -1.5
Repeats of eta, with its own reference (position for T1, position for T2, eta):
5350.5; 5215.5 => -5.8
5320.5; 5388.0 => -0.6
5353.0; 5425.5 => -2.0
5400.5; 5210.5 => -1.9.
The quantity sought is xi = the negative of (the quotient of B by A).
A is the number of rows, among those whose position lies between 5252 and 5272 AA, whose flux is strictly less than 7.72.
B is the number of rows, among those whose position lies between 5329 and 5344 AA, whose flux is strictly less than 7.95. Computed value -0.4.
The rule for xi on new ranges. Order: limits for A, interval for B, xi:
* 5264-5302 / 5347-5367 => -1.0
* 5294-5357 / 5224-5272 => -1.6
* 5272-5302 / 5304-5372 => -5.7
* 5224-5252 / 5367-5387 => -0.9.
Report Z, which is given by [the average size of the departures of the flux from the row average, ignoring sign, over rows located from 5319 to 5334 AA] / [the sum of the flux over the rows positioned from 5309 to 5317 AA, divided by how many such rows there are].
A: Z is 0.08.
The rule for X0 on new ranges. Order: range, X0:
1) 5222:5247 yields 0.48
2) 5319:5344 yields 0.55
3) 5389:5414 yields 0.82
